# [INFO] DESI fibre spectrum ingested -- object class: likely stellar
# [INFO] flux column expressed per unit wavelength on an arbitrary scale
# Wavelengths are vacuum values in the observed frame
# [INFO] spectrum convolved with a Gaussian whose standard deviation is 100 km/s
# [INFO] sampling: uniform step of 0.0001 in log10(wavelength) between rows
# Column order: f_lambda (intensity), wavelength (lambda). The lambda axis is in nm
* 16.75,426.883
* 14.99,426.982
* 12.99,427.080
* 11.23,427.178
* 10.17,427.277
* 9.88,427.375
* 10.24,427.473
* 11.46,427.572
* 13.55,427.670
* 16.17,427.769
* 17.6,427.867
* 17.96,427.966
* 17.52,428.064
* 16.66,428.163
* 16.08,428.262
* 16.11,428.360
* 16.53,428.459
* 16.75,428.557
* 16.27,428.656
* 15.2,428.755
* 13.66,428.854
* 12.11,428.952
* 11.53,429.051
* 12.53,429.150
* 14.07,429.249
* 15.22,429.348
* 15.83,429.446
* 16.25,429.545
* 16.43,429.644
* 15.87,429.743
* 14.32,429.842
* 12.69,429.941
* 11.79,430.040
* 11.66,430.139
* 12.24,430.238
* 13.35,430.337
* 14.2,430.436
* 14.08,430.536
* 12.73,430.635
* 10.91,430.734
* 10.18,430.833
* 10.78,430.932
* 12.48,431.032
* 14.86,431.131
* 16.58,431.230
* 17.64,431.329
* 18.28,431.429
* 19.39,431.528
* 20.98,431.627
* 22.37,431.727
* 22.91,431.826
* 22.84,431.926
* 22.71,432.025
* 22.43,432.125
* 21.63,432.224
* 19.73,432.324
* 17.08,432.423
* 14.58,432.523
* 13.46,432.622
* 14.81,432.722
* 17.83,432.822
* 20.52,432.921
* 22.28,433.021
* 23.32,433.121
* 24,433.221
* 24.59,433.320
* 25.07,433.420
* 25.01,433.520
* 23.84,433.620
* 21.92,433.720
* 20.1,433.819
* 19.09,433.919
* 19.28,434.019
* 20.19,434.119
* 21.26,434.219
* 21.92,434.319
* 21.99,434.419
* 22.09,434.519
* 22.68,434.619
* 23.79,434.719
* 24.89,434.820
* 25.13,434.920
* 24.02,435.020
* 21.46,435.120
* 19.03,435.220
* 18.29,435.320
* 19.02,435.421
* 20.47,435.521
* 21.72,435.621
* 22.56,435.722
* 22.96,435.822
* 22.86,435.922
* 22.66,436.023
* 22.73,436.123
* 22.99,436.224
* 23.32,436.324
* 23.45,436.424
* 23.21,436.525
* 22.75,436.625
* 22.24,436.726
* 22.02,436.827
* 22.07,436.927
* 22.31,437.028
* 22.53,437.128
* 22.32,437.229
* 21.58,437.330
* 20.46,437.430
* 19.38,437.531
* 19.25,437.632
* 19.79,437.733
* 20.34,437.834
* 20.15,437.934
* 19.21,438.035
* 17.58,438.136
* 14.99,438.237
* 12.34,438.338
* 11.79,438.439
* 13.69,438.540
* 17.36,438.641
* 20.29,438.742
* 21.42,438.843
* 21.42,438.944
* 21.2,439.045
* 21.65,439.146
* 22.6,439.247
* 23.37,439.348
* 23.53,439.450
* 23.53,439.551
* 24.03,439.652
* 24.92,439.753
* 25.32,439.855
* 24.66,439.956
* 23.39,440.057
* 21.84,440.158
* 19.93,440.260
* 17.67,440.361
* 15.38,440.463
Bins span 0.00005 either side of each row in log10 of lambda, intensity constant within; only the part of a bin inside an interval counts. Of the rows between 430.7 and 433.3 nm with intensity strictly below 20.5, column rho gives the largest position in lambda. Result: 432.822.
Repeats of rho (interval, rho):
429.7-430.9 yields 430.833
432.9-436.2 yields 435.521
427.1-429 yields 428.952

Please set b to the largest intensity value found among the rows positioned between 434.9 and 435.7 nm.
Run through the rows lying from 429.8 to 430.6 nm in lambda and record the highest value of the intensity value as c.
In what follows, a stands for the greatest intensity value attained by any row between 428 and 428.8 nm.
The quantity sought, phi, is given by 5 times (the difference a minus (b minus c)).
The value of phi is 34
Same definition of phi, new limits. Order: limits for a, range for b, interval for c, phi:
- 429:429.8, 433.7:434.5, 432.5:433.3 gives 92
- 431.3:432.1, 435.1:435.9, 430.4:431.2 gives 74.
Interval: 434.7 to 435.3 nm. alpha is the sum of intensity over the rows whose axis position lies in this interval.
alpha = 138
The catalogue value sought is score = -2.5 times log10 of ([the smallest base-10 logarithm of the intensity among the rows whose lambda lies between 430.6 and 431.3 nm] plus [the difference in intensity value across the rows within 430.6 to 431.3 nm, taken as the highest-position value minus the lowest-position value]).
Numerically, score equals -1.7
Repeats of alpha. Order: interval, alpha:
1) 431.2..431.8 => 115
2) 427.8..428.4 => 102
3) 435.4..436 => 130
